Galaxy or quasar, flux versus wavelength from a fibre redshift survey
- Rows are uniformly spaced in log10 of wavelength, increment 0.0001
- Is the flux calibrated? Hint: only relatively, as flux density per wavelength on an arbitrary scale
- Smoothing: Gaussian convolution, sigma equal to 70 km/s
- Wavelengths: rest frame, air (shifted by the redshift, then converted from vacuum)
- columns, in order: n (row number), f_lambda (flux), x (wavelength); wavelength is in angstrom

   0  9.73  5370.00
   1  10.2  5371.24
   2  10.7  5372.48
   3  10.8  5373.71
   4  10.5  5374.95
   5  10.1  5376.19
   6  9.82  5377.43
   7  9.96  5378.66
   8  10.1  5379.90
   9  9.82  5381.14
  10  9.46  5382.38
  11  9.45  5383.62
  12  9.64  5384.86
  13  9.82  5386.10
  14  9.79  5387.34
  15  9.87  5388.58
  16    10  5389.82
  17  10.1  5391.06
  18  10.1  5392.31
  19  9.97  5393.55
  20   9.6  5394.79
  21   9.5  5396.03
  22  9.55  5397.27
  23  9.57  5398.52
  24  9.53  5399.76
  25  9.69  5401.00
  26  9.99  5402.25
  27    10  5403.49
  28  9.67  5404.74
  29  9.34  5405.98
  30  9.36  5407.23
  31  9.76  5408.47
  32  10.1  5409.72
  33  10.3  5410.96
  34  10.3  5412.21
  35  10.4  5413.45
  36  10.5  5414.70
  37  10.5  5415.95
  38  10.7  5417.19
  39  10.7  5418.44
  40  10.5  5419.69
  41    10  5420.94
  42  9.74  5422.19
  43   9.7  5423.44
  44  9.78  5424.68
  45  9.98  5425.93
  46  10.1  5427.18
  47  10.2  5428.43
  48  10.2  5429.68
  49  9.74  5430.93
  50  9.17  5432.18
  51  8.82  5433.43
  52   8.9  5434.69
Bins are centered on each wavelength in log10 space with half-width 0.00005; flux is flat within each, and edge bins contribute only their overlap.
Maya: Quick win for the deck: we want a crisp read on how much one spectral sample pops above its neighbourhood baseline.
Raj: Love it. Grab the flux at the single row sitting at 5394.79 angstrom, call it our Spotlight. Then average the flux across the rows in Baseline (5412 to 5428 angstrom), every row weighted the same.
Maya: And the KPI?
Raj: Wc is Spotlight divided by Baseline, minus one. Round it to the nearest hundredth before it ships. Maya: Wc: -0.06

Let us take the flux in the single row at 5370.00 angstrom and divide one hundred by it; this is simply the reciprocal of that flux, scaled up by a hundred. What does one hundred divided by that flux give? 10.3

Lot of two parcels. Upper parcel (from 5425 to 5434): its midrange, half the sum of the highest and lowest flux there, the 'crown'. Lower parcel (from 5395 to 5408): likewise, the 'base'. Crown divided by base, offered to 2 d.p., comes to 0.98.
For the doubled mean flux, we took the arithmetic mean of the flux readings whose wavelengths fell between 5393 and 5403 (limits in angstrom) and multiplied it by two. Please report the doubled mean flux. 19.4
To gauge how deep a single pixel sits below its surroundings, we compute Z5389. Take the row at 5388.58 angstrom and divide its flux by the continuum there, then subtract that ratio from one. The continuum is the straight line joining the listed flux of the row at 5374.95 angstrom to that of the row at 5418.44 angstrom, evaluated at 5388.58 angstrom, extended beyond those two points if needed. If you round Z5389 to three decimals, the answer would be 0.066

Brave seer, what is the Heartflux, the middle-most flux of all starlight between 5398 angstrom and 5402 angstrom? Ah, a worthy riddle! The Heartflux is 9.57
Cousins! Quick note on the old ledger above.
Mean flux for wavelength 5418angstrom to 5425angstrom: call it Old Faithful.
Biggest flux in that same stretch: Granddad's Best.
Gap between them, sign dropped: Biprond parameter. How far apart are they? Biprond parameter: 0.63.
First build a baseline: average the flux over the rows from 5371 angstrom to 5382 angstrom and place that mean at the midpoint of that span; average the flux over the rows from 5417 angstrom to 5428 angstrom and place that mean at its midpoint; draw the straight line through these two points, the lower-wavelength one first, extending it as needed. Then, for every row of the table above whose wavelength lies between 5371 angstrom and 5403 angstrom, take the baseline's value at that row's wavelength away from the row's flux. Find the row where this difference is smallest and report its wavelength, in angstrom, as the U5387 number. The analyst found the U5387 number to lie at 5383.62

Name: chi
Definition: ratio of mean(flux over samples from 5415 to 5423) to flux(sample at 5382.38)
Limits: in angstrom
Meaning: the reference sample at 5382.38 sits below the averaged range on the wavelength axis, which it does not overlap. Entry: 1.09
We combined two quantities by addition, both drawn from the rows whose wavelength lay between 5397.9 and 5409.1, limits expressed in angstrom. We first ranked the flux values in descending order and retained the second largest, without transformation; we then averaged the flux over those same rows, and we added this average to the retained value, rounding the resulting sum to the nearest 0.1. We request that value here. 19.6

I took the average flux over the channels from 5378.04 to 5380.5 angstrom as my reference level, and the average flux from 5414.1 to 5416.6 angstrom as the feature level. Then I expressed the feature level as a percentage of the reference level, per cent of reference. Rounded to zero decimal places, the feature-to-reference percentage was 105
